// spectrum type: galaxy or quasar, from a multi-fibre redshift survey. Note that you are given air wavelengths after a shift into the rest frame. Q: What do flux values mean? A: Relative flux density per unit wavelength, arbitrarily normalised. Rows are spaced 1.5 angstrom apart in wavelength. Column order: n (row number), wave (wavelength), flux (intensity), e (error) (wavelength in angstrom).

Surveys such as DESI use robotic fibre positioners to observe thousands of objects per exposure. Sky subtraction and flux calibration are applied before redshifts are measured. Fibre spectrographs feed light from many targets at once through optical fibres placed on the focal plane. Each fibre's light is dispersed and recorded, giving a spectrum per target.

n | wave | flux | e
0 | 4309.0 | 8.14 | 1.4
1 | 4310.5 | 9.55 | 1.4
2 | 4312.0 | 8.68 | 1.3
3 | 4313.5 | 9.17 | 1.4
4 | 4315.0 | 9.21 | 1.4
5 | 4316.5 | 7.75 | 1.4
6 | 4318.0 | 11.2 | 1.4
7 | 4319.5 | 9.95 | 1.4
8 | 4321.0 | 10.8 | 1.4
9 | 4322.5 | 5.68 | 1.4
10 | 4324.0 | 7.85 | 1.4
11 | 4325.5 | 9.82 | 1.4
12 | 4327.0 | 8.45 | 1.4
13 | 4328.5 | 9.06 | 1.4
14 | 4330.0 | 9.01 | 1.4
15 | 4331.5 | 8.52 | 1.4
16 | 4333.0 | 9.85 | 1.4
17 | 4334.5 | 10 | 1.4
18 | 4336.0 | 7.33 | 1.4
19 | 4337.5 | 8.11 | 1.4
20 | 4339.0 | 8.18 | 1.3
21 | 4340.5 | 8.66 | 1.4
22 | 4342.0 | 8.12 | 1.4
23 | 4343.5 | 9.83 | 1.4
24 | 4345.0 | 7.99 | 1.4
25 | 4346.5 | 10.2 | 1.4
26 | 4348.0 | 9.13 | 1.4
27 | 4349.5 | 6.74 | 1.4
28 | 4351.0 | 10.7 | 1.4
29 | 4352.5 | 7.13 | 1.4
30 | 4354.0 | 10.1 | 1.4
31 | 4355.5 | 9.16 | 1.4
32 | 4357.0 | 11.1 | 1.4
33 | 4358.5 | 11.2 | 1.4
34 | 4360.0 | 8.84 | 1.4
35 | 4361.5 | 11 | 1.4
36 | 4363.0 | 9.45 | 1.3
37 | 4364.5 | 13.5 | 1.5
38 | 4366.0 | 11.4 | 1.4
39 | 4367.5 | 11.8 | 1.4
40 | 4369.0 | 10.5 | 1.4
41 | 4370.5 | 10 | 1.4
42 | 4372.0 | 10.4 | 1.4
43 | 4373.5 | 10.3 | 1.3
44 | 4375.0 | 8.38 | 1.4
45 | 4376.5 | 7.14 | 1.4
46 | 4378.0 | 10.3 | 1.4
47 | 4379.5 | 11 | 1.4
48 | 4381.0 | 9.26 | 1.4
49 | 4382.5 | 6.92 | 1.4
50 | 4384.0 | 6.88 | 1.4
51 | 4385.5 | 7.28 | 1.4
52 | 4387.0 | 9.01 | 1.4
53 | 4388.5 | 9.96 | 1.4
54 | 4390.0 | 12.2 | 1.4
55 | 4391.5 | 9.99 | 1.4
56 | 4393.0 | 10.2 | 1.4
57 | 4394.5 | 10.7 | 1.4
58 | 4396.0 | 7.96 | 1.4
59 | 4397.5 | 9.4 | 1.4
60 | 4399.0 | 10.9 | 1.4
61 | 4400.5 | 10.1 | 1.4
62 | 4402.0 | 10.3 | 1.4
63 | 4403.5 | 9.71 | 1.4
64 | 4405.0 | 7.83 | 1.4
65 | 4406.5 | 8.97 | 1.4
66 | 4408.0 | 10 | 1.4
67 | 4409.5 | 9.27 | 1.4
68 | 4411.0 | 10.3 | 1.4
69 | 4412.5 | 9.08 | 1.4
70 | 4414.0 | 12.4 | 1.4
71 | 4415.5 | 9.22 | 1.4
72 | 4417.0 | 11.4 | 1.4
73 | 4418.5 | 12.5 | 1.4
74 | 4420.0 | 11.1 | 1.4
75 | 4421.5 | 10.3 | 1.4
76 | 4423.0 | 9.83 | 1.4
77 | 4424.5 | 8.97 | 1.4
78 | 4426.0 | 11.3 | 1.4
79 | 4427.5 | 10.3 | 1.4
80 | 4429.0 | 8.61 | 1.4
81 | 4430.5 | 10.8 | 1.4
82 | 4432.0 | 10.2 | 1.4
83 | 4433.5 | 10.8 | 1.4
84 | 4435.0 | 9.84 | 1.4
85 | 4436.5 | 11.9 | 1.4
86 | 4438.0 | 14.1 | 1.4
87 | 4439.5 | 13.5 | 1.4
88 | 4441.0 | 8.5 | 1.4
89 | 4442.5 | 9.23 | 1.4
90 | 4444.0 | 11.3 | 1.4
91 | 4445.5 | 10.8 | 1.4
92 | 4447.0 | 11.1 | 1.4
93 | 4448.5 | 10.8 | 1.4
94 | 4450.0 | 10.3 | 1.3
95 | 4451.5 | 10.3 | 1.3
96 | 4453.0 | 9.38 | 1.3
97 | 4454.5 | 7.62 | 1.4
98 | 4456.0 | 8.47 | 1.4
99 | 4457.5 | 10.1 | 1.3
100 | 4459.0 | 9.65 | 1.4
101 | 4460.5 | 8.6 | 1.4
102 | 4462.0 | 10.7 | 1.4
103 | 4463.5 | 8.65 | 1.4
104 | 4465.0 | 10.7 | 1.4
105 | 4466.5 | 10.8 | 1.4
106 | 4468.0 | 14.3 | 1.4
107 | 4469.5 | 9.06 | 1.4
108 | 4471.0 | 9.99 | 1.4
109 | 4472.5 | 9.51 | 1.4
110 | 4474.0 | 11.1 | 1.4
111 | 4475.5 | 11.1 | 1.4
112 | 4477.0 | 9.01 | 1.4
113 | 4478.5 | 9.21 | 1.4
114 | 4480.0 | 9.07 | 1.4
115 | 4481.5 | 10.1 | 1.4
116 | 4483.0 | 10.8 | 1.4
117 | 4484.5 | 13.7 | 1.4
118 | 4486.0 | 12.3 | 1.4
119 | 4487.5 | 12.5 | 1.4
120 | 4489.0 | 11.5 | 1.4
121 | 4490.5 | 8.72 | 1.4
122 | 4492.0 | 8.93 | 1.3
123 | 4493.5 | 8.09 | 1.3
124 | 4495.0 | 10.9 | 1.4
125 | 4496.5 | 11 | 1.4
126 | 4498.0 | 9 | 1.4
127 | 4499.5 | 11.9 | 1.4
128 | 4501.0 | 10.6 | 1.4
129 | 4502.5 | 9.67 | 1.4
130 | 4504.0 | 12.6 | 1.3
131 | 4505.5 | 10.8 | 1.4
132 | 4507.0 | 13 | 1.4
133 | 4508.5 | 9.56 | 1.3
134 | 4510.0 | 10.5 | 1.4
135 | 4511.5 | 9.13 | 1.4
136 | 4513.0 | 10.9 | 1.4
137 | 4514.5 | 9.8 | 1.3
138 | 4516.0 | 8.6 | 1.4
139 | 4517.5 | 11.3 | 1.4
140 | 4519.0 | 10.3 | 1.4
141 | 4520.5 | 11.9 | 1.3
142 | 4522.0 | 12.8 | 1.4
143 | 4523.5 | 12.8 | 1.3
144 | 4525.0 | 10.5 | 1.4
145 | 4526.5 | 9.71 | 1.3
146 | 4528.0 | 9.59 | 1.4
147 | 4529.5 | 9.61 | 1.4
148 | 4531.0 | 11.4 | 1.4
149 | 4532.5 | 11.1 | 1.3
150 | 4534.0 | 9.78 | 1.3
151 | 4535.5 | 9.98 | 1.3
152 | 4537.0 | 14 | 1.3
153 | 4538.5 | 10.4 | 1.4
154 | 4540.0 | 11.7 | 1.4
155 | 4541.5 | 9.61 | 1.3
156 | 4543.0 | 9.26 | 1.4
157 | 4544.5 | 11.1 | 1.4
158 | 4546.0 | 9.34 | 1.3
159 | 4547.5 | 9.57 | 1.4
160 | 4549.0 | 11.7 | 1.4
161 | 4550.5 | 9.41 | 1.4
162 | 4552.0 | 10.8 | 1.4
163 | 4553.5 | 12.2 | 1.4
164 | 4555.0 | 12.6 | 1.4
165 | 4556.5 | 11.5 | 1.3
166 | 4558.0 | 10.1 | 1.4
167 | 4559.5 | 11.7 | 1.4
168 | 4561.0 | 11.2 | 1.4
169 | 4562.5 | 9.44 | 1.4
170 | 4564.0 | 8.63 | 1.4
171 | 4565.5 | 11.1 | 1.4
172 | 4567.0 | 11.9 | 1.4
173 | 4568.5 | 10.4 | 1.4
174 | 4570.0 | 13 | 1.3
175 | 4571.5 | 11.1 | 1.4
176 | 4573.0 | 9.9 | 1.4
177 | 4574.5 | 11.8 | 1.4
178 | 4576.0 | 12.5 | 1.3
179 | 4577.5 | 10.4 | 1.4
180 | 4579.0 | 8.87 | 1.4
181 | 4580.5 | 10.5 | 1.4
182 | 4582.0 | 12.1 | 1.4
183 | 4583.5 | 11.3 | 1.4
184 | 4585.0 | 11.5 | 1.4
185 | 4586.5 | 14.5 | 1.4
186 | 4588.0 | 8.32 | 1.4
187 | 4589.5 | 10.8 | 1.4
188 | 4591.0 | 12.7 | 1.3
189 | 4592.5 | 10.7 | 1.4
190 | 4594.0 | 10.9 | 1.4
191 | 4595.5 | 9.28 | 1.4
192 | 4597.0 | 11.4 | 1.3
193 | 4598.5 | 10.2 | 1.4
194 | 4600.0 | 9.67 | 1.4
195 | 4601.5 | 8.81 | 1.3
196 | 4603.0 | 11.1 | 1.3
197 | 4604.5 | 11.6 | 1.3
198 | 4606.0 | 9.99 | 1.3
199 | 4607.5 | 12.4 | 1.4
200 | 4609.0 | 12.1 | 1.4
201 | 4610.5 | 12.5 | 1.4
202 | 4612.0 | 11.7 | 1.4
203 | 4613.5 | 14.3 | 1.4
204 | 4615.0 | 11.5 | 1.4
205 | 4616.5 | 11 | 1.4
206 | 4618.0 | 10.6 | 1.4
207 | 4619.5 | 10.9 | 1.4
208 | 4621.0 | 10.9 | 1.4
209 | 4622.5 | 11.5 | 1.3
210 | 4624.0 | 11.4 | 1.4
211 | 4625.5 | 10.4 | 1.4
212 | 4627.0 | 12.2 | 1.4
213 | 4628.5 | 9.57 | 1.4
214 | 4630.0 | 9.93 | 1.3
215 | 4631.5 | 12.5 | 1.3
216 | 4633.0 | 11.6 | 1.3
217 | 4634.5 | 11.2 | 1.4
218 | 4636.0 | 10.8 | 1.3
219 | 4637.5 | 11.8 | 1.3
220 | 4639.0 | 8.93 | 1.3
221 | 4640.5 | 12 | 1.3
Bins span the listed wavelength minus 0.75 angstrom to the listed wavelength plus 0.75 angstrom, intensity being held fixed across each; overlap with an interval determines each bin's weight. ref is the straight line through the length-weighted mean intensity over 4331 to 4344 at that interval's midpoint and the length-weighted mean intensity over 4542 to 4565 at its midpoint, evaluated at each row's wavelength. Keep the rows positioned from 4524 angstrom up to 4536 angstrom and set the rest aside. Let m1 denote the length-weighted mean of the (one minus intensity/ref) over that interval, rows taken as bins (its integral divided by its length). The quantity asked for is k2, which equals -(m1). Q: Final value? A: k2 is -0.009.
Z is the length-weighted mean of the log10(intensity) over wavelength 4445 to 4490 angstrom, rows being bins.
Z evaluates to 1.01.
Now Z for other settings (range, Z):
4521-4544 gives 1.03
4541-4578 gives 1.03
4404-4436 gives 1.00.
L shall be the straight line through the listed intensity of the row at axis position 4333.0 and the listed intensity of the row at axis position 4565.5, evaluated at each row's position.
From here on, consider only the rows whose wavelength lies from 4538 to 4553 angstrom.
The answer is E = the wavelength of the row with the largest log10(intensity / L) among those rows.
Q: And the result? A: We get 4540.0 angstrom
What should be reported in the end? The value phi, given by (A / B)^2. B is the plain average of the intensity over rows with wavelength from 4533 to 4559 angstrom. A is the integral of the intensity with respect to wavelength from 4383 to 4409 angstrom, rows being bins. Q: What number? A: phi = 523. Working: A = 246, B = 10.8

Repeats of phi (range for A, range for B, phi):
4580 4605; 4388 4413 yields 771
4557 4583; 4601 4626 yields 622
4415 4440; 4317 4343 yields 938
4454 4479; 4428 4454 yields 543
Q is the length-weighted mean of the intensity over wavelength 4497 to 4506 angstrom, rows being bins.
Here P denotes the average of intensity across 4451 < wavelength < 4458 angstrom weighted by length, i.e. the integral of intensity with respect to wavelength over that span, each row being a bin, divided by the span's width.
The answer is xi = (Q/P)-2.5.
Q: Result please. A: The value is -1.32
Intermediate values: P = 9.1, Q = 10.8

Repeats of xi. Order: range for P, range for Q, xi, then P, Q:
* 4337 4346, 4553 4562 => -1.16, 8.5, 11.5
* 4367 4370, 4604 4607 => -1.51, 11.0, 10.9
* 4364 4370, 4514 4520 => -1.63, 11.7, 10.1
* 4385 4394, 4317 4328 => -1.58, 9.9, 9.1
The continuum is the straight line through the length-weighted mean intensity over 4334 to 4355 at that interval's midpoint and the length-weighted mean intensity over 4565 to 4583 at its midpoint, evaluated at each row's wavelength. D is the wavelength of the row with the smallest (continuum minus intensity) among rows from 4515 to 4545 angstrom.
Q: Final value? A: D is 4537.0 angstrom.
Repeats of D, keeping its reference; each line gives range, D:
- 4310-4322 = 4318.0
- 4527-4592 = 4537.0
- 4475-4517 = 4484.5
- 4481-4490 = 4484.5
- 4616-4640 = 4631.5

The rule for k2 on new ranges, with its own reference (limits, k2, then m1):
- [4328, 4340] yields 0.007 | -0.007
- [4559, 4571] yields 0.023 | -0.023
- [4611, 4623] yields 0.042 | -0.042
